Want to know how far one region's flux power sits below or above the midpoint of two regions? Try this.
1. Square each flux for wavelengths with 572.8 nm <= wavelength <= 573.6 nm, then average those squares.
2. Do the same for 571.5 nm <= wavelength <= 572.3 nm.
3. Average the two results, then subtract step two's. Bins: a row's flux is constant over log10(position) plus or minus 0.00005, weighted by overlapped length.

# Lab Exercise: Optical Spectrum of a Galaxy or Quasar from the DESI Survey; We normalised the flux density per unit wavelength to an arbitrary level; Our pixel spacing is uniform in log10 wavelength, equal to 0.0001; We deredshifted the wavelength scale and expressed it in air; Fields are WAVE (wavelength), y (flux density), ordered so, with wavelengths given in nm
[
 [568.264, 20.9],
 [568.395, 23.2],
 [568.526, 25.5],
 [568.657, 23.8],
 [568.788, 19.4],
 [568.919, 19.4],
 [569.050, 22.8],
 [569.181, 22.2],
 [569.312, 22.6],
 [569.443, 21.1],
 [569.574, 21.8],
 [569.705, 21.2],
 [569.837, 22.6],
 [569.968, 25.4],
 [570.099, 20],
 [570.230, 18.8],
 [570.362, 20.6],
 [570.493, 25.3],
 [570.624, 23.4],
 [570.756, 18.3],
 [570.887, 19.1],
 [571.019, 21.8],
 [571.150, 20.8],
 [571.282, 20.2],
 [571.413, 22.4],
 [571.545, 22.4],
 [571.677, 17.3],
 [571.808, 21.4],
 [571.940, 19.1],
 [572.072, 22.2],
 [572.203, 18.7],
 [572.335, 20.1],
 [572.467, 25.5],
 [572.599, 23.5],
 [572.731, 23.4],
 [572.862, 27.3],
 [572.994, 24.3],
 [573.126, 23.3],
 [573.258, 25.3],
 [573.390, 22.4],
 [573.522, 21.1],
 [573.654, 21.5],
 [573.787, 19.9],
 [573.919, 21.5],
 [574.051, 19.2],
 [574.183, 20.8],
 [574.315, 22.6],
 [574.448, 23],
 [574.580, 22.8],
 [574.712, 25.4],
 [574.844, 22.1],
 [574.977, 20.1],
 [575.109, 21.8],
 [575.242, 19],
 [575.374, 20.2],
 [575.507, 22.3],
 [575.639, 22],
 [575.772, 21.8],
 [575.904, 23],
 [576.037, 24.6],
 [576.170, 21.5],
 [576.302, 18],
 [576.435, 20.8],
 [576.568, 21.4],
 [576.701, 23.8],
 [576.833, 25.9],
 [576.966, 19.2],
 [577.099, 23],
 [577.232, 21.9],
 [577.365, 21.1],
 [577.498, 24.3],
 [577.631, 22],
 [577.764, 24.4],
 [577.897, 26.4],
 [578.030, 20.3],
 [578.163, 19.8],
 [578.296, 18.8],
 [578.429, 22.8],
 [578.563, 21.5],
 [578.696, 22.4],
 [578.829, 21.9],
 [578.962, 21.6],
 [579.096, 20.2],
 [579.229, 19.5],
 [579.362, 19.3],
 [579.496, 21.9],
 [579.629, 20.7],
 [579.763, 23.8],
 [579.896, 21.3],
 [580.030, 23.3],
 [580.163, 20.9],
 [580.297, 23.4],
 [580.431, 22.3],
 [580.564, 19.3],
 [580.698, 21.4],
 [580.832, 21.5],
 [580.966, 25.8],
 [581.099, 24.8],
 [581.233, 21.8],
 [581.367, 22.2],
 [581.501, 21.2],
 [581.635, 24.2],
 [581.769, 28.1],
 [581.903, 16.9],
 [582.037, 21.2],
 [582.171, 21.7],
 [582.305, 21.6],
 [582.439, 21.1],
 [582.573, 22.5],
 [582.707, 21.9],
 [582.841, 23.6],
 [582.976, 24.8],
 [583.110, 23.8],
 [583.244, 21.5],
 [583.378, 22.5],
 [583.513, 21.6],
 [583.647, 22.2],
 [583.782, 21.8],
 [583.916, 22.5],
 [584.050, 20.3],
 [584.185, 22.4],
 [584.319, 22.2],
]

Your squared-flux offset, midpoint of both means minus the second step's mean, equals 83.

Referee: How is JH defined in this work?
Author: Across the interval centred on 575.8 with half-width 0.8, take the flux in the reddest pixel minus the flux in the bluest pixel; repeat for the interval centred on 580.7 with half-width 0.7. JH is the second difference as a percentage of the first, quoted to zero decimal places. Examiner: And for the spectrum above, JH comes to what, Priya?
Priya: 275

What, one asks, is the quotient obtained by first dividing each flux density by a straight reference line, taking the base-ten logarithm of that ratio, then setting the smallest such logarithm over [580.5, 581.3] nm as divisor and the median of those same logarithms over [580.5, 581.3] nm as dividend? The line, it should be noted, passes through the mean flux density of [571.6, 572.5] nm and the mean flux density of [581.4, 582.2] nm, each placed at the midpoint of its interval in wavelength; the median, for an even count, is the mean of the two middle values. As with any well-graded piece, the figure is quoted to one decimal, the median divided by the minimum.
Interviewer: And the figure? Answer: 0.2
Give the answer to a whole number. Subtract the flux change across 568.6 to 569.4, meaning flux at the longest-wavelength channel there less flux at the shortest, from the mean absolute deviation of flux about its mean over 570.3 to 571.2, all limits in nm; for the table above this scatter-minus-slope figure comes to 3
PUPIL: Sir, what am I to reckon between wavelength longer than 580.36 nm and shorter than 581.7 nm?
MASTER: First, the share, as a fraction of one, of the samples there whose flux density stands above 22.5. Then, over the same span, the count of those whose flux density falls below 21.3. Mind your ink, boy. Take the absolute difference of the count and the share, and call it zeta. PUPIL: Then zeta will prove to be 1.7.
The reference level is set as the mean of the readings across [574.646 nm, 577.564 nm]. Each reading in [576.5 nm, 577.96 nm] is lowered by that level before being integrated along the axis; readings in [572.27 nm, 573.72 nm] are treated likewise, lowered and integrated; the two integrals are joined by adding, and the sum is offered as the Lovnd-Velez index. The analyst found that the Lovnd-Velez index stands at 3.7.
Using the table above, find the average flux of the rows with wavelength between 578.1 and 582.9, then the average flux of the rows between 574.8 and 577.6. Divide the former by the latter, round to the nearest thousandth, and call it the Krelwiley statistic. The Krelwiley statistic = 1.002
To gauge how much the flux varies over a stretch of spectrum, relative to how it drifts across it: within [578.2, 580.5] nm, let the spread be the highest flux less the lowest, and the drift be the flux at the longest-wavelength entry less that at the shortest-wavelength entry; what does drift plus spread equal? 8.5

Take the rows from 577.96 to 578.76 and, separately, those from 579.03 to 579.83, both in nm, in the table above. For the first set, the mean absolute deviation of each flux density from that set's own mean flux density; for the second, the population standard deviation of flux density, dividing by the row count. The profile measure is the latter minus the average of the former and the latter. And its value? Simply 0.13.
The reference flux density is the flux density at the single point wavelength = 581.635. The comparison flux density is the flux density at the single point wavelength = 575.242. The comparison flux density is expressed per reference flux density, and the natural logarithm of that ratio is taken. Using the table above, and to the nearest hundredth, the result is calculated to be -0.24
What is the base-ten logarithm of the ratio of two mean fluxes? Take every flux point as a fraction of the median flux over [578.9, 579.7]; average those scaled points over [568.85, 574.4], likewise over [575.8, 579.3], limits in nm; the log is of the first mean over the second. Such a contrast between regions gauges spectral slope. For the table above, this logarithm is -0.004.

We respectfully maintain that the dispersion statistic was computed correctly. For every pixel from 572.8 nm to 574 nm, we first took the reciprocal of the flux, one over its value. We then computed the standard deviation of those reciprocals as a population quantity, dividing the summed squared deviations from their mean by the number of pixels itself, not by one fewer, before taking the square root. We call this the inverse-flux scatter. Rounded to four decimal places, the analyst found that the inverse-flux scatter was 0.0040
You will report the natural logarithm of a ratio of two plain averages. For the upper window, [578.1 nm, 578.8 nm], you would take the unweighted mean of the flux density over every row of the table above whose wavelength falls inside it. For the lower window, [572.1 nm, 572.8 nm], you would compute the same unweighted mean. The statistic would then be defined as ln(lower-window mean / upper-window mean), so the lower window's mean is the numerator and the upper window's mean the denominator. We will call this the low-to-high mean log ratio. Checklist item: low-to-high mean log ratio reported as 0.05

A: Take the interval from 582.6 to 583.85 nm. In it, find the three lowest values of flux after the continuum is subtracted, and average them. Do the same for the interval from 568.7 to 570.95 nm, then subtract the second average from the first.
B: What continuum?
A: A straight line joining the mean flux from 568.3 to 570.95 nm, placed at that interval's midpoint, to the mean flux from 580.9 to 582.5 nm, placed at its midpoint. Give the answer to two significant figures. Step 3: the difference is 2.1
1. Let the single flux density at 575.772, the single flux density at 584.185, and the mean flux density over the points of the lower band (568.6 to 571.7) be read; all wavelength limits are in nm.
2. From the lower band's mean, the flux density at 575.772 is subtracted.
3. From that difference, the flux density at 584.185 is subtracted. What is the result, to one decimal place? -22.8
